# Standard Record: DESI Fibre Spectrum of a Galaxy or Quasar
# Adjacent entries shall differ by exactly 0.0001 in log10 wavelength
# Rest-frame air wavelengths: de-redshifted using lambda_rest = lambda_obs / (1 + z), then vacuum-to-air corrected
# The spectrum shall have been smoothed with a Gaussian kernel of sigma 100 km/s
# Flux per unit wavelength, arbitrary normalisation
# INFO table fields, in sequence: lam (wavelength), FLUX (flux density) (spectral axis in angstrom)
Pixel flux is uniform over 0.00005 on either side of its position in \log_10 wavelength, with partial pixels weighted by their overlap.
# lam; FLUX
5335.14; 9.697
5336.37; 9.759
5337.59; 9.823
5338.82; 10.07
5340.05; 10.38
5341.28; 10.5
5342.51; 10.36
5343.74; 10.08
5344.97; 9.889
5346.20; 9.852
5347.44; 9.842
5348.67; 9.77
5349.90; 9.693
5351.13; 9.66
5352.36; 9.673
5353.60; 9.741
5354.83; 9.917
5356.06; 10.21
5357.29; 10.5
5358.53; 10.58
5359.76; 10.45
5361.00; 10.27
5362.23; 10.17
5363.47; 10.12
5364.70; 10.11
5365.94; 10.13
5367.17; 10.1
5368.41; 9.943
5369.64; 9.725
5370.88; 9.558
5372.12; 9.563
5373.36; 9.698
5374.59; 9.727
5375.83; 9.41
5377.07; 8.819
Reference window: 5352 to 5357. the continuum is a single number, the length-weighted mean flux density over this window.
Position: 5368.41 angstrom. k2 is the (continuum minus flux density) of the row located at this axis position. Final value 0.00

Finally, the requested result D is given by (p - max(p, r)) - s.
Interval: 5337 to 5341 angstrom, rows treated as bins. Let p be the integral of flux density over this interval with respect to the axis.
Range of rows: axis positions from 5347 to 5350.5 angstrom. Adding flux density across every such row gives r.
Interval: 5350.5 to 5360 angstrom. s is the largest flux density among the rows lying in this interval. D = -11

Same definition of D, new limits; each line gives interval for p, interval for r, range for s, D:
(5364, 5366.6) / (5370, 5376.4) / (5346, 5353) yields -31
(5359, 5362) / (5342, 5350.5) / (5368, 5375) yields -48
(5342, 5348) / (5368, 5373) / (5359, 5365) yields -10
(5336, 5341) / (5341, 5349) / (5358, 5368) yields -31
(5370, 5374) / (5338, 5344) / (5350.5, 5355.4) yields -23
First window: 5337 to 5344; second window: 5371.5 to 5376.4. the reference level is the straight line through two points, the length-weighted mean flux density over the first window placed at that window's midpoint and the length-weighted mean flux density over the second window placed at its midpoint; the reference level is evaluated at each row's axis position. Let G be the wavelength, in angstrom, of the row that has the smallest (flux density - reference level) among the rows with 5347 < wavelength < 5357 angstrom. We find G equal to 5351.13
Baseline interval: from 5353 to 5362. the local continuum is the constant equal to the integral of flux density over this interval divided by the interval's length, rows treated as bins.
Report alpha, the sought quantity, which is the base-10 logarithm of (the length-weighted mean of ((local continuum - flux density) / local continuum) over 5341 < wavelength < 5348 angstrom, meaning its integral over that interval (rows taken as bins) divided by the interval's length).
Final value -1.8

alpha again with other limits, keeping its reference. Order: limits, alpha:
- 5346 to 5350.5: -1.3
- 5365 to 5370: -1.6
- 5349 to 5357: -1.4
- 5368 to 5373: -1.3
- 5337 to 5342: -2.4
